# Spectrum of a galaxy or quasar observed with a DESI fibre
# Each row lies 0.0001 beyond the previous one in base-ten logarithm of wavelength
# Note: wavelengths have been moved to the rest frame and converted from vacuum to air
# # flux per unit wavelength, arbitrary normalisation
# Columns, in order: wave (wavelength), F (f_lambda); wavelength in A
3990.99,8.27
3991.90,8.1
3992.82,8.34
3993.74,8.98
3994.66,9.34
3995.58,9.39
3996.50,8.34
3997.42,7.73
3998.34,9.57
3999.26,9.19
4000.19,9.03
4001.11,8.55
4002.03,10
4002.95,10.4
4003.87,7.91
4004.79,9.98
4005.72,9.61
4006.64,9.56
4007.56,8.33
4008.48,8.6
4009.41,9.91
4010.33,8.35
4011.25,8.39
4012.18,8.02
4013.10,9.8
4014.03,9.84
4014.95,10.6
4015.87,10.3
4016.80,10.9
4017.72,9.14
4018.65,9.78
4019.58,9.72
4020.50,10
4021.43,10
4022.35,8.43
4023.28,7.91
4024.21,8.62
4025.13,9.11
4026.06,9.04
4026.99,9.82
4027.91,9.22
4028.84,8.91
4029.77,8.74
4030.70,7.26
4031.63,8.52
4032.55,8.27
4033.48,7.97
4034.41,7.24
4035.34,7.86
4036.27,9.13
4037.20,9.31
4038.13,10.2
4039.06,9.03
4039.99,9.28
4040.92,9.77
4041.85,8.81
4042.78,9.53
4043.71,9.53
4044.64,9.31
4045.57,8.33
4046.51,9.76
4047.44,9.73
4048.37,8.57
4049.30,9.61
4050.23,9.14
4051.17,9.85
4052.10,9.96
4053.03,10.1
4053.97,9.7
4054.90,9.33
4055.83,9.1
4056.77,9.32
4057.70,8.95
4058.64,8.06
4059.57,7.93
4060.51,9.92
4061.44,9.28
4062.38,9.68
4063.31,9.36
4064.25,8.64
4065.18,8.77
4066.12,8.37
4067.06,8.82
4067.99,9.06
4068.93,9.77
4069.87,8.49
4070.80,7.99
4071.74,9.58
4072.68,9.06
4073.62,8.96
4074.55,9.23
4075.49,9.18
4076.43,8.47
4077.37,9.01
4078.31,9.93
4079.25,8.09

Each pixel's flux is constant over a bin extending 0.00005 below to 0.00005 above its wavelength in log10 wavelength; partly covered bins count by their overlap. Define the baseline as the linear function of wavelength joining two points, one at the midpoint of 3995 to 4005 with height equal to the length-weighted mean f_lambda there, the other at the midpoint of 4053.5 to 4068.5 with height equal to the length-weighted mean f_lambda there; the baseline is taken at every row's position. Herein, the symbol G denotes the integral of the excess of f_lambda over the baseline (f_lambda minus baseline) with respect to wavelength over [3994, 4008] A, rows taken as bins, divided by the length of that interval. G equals 0.05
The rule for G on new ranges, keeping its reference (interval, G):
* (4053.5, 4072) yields -0.02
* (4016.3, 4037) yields -0.16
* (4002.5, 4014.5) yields 0.06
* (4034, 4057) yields 0.23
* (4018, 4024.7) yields 0.15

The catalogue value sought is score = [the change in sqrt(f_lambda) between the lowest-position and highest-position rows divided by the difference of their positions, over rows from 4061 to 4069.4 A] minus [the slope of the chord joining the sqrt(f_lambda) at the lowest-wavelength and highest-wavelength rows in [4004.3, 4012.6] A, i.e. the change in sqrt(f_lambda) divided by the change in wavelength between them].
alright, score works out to 0.05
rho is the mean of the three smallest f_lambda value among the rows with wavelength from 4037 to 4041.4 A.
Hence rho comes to 9.2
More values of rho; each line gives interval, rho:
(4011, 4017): 8.7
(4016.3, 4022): 9.5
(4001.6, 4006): 9.2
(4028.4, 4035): 7.5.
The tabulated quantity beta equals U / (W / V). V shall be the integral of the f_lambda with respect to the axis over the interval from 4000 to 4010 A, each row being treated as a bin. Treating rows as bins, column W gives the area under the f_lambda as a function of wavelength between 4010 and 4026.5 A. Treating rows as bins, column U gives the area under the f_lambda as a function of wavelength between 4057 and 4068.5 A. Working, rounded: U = 103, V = 93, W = 154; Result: 62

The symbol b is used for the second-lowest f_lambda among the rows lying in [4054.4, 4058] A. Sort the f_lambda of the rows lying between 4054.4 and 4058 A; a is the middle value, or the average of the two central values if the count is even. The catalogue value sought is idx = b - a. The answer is -0.110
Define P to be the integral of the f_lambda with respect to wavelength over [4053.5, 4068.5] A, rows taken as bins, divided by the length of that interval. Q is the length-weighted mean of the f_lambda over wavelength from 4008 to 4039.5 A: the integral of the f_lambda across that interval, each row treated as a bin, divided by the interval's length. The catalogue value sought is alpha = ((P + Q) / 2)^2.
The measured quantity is 81.7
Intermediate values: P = 9.02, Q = 9.1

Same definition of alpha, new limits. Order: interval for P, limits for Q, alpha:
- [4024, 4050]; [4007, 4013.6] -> 78.7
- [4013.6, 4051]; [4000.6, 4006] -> 86.1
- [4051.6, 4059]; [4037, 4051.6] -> 87.4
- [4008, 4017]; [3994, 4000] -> 84.2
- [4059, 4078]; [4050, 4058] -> 85.5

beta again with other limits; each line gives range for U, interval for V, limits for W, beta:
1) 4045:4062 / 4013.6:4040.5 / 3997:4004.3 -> 583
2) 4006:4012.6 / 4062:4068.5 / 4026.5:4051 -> 15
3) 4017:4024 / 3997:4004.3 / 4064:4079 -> 32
